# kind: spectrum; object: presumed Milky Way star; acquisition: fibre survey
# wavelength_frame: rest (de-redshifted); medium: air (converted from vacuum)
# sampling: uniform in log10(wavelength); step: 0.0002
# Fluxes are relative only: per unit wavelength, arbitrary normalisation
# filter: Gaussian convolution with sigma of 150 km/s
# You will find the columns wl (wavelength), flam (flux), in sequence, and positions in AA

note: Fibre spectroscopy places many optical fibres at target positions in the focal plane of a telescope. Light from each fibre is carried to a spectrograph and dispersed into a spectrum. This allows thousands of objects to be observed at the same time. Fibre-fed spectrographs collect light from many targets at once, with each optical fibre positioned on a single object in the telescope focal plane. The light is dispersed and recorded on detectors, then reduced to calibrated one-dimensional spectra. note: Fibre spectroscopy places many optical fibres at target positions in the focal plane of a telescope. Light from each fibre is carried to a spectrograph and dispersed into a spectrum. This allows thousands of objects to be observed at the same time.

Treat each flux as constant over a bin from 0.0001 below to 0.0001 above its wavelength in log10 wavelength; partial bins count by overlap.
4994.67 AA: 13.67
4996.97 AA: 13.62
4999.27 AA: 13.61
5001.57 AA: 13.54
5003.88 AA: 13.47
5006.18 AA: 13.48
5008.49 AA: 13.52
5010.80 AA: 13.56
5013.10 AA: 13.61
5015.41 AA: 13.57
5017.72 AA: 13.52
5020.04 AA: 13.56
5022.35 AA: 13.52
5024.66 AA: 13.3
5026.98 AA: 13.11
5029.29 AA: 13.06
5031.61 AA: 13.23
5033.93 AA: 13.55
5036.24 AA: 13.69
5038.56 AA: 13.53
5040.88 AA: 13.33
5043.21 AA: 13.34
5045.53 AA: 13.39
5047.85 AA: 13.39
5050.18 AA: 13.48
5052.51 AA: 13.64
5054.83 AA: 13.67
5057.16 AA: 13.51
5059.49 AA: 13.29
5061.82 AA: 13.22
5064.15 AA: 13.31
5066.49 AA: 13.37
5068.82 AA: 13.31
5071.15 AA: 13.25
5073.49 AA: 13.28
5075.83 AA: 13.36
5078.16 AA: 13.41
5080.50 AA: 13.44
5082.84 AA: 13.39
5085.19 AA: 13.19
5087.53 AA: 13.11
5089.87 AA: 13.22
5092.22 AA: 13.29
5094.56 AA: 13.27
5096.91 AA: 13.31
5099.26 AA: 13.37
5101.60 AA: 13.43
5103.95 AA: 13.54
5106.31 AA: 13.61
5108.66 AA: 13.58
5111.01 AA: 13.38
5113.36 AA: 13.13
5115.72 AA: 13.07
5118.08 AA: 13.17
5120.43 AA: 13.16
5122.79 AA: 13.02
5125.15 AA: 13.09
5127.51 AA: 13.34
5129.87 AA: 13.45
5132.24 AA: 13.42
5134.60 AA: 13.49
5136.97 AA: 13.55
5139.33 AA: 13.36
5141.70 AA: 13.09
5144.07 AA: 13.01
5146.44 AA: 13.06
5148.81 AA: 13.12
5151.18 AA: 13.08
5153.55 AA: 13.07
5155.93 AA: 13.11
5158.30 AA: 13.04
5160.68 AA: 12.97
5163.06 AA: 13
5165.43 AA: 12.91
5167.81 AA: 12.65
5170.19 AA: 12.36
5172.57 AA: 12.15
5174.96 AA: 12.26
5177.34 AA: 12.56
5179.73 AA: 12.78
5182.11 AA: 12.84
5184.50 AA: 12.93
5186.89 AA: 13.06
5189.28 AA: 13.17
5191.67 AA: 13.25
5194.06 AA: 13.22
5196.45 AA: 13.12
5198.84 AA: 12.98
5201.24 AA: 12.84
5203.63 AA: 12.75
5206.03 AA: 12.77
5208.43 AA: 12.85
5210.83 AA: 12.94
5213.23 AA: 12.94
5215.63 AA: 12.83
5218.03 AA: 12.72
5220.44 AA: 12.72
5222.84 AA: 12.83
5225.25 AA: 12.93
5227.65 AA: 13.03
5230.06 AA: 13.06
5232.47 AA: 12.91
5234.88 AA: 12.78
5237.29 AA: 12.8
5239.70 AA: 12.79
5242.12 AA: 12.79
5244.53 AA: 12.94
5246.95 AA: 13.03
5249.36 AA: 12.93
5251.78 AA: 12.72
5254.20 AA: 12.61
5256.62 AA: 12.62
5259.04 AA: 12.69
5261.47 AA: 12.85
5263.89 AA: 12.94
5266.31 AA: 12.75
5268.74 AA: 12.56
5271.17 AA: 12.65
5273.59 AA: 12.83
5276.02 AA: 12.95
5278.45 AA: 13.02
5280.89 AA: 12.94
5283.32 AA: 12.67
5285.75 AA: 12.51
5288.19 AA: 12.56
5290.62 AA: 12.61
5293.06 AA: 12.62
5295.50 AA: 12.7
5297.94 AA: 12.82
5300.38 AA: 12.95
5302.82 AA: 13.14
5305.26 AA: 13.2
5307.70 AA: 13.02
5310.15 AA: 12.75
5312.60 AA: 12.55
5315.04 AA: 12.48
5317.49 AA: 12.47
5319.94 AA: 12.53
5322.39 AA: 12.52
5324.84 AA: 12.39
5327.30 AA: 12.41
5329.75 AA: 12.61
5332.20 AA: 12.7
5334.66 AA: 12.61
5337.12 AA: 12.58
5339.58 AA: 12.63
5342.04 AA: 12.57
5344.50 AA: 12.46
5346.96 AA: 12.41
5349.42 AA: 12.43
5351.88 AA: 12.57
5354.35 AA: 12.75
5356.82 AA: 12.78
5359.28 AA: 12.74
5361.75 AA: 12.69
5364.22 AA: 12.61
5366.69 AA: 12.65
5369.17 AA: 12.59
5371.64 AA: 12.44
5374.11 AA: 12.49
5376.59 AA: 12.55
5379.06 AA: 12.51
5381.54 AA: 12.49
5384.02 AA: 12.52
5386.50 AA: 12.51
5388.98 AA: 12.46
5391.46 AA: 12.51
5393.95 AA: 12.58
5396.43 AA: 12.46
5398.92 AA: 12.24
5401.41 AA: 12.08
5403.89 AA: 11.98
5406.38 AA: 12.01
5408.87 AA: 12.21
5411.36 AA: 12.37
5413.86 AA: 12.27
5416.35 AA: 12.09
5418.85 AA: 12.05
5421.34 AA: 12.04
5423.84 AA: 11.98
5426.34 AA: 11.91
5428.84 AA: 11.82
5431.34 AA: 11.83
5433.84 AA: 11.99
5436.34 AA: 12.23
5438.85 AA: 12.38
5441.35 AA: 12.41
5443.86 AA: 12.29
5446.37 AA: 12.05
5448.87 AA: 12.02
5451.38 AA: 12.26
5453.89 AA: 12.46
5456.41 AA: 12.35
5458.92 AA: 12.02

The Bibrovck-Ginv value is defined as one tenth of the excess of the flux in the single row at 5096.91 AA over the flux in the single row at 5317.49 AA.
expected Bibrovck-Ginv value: 0.08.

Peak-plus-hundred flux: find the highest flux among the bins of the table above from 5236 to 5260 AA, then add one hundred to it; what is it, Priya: 113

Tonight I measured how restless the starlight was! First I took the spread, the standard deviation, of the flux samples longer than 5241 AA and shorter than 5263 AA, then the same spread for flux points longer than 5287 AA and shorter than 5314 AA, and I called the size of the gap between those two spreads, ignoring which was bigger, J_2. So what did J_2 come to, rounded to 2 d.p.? 0.08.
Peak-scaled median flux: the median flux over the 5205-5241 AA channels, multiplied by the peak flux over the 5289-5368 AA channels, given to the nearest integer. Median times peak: 169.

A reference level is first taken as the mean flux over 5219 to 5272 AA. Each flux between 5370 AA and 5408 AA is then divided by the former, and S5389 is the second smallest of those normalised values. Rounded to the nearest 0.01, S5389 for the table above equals 0.94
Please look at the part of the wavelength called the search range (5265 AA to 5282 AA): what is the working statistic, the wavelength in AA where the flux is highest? 5278.45 AA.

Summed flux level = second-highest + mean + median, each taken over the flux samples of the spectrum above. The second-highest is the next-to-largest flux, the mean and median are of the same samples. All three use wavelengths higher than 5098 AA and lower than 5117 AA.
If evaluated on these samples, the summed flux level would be 40.4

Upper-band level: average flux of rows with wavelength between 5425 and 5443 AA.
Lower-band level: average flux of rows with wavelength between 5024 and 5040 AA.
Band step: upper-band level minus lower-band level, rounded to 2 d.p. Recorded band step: -1.27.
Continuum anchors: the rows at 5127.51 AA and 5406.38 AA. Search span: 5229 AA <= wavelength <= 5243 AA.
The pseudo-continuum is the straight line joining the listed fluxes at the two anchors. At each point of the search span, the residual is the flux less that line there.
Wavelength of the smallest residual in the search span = 5234.88 AA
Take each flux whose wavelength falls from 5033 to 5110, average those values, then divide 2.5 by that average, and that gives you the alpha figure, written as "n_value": 0.187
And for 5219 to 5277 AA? 0.195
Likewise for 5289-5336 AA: 0.197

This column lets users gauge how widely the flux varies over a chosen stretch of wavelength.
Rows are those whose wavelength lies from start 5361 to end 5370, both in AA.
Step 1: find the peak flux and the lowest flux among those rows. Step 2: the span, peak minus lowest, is 0.10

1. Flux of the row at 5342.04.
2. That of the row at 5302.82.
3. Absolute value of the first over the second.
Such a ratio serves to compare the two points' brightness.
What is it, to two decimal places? 0.96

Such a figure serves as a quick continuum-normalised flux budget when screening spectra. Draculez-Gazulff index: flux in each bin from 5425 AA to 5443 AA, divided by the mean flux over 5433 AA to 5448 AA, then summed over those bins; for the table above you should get 7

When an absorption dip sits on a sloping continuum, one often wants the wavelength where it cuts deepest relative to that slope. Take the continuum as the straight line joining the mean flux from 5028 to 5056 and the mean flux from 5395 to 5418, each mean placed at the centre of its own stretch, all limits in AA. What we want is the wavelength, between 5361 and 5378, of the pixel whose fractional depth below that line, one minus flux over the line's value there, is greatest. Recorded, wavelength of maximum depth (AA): 5371.64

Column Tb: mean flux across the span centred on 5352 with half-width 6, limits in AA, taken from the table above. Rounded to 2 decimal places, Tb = 12.59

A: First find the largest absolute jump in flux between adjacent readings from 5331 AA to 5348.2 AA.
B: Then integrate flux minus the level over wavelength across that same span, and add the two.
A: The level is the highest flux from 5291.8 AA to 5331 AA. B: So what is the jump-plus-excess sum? -11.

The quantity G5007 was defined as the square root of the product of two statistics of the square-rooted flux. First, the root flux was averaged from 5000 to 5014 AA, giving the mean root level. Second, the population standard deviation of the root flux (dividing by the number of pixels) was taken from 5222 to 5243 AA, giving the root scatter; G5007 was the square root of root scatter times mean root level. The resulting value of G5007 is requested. 0.23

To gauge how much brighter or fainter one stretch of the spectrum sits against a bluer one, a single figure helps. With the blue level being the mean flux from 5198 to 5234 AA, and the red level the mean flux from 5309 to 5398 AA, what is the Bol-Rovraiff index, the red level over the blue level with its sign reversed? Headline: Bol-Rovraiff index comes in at -0.975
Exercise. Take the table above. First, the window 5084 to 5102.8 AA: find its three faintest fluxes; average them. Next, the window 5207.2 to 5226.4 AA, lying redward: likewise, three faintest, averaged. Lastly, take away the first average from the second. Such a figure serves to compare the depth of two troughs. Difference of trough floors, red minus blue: -0.42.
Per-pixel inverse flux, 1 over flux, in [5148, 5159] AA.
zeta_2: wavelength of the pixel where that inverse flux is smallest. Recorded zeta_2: 5148.81 AA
